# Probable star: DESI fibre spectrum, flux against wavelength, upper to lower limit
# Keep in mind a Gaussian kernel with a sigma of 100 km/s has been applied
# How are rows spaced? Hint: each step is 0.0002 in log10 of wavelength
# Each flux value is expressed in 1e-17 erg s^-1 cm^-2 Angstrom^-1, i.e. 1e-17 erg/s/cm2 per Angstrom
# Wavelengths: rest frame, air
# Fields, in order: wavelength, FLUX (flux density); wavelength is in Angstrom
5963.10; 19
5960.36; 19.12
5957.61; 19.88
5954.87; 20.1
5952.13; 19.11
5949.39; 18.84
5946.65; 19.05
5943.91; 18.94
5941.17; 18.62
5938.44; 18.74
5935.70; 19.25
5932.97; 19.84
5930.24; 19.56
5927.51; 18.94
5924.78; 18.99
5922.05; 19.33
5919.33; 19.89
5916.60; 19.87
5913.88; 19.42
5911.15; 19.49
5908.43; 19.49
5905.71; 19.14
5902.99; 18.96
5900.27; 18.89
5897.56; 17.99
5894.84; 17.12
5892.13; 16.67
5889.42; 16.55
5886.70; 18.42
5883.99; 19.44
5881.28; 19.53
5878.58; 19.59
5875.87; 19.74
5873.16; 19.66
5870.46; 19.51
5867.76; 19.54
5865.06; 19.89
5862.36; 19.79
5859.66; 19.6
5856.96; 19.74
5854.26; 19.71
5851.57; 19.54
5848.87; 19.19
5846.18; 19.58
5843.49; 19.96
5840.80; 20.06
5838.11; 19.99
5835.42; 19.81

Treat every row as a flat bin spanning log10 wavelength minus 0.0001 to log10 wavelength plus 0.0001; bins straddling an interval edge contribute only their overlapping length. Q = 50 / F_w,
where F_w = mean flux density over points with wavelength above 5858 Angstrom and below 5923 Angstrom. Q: 2.62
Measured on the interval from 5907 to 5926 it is 2.56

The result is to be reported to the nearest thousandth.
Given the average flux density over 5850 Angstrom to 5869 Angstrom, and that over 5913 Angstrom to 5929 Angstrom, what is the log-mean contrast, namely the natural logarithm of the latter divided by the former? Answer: -0.014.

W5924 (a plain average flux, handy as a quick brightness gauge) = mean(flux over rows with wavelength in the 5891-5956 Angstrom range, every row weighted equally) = 19.0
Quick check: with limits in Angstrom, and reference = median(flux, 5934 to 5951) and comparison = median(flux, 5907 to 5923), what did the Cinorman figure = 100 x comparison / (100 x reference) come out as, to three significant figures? 1.03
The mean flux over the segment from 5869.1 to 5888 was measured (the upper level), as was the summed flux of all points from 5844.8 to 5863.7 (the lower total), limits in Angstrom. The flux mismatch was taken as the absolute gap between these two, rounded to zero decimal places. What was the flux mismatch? 118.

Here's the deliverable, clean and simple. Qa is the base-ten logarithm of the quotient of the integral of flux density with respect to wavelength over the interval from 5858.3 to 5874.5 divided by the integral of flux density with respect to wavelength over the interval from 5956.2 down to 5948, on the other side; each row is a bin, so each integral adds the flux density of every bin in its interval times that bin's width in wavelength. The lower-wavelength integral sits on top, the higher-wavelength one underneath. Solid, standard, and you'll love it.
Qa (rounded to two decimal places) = 0.30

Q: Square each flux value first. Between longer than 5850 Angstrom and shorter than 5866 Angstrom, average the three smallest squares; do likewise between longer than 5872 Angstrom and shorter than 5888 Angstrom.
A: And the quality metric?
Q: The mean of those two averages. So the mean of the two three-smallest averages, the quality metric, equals 376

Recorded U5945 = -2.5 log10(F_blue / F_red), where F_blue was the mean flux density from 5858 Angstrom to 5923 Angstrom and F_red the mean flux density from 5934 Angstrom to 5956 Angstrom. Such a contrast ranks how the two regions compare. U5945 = 0.001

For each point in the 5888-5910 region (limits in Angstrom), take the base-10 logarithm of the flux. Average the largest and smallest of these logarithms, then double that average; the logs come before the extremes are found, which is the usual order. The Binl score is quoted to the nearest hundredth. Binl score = 2.51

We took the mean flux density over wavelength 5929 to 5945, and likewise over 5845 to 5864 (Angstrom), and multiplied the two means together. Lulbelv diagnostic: 375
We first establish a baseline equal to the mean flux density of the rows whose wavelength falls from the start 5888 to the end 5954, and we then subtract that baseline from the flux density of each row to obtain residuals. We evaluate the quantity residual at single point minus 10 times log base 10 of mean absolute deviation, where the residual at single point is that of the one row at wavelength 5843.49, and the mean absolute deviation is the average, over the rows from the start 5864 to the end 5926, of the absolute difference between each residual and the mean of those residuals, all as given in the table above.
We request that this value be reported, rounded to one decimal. 2.4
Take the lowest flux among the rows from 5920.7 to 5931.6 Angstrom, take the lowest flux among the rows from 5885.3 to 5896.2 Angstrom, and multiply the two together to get 313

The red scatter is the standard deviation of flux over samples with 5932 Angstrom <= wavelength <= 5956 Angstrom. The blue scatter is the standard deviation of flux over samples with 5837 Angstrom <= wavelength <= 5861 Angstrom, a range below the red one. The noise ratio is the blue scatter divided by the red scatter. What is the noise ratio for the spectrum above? 0.55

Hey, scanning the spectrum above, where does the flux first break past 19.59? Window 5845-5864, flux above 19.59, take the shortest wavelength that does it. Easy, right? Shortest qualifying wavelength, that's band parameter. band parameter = 5854.26 Angstrom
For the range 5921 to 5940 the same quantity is 5932.97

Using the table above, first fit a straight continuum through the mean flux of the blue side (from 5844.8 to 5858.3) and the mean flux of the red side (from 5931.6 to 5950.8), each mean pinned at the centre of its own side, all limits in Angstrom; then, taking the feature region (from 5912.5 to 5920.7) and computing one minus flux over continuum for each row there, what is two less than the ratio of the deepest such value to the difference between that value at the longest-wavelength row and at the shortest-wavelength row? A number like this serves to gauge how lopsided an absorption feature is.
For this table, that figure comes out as -1.6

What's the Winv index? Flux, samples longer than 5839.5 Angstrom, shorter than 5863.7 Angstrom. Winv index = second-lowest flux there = 19.54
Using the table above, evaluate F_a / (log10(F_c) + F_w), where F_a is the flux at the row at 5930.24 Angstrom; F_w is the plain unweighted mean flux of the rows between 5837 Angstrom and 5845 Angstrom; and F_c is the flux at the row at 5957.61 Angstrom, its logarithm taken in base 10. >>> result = 0.918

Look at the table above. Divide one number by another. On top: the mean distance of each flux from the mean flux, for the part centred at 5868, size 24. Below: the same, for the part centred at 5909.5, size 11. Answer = 0.85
